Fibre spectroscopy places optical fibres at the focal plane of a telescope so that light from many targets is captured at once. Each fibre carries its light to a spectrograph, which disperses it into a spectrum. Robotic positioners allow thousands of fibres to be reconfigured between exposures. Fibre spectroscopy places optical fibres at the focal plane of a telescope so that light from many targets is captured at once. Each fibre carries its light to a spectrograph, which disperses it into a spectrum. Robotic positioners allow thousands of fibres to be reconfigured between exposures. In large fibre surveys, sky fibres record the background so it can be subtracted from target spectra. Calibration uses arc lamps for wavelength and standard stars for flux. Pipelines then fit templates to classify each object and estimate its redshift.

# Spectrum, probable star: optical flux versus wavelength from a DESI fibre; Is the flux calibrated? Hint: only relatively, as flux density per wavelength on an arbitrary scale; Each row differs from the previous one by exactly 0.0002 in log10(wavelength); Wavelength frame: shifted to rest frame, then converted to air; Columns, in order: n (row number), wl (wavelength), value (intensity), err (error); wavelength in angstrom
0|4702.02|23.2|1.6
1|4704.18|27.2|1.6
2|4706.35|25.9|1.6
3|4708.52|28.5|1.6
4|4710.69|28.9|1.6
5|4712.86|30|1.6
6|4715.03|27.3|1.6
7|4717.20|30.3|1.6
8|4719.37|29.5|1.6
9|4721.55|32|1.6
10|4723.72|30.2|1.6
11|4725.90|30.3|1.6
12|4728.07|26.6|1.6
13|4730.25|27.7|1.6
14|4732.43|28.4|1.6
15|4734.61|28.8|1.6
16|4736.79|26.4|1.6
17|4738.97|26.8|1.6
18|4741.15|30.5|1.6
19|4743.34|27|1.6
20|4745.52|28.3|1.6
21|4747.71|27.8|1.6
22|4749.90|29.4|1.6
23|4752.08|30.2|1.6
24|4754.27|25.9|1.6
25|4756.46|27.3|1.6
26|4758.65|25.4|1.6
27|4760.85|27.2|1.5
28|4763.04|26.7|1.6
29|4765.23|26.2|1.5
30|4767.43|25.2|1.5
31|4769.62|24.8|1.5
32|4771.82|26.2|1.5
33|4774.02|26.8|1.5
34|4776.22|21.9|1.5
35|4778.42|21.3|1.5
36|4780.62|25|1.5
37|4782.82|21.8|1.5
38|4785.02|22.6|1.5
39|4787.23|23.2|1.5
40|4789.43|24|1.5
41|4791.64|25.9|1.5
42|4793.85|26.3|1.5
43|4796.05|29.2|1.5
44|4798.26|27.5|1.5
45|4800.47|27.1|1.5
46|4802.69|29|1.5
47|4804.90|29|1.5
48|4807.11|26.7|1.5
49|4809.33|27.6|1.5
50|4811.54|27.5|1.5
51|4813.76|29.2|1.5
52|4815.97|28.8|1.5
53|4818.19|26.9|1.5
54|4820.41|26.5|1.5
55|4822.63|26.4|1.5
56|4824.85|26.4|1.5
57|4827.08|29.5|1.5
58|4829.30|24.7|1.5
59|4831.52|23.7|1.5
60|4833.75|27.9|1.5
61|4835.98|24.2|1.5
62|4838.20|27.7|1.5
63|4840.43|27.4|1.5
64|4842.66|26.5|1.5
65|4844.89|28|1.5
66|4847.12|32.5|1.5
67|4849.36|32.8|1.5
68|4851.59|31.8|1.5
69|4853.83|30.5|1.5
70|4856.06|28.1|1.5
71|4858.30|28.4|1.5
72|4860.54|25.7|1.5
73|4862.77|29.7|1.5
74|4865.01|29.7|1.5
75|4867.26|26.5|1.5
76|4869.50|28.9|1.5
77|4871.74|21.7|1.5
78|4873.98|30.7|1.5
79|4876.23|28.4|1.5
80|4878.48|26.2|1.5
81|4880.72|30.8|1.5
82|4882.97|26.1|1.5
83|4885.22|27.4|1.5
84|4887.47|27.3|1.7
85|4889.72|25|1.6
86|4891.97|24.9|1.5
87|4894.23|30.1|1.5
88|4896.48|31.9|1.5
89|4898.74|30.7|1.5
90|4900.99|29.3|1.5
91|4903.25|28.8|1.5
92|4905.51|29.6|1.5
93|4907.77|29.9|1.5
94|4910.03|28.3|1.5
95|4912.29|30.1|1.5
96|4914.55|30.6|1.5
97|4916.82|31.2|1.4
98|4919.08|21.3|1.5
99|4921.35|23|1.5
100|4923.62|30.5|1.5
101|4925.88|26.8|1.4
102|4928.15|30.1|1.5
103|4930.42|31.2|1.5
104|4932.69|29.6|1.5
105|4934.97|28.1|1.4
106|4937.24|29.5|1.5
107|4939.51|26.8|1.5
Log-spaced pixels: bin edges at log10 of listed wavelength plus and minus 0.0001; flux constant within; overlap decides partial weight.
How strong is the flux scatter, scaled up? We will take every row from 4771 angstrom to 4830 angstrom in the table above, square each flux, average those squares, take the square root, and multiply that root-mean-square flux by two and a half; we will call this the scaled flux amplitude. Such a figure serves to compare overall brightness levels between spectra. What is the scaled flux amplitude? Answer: 65.7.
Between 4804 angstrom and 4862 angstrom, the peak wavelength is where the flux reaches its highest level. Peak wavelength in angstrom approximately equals 4849.36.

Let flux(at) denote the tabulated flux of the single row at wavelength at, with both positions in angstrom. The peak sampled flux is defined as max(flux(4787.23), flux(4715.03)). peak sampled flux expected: 27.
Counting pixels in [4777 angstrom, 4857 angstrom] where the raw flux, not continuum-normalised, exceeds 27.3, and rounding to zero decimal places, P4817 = 18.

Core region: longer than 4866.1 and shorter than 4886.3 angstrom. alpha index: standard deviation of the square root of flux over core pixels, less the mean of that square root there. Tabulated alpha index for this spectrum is -5.0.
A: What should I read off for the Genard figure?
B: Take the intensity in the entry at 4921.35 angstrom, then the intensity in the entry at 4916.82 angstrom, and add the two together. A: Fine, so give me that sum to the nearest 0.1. 54.2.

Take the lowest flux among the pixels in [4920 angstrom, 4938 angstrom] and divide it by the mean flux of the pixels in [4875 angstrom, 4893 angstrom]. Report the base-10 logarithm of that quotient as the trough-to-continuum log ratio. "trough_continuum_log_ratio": -0.070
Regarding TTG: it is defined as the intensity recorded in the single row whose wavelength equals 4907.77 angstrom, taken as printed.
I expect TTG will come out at 29.9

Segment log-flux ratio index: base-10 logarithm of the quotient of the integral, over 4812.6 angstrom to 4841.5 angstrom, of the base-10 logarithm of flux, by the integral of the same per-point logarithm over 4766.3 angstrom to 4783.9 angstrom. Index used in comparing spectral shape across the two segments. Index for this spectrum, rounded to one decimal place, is 0.2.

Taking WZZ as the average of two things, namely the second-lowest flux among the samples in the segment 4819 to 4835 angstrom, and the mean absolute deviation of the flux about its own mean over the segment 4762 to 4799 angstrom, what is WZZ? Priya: 13.2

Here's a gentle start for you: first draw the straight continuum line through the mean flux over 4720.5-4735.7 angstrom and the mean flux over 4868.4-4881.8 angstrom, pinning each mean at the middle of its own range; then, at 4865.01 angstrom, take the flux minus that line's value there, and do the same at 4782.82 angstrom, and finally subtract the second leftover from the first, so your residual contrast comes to 8.7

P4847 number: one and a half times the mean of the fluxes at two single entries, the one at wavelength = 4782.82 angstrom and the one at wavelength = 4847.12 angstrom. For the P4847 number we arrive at 40.7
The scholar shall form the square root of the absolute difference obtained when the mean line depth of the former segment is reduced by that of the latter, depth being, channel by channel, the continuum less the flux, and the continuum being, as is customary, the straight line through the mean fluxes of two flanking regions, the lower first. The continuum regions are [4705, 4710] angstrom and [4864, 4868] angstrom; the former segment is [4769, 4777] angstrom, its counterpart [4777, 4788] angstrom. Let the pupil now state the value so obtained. 1.5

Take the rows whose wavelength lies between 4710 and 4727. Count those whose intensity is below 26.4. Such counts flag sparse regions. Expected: 0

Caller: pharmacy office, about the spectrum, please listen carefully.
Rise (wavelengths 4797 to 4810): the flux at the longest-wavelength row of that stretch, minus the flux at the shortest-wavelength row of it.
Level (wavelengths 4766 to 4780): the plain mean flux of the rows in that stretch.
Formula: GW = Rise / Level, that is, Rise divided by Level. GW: 0.00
